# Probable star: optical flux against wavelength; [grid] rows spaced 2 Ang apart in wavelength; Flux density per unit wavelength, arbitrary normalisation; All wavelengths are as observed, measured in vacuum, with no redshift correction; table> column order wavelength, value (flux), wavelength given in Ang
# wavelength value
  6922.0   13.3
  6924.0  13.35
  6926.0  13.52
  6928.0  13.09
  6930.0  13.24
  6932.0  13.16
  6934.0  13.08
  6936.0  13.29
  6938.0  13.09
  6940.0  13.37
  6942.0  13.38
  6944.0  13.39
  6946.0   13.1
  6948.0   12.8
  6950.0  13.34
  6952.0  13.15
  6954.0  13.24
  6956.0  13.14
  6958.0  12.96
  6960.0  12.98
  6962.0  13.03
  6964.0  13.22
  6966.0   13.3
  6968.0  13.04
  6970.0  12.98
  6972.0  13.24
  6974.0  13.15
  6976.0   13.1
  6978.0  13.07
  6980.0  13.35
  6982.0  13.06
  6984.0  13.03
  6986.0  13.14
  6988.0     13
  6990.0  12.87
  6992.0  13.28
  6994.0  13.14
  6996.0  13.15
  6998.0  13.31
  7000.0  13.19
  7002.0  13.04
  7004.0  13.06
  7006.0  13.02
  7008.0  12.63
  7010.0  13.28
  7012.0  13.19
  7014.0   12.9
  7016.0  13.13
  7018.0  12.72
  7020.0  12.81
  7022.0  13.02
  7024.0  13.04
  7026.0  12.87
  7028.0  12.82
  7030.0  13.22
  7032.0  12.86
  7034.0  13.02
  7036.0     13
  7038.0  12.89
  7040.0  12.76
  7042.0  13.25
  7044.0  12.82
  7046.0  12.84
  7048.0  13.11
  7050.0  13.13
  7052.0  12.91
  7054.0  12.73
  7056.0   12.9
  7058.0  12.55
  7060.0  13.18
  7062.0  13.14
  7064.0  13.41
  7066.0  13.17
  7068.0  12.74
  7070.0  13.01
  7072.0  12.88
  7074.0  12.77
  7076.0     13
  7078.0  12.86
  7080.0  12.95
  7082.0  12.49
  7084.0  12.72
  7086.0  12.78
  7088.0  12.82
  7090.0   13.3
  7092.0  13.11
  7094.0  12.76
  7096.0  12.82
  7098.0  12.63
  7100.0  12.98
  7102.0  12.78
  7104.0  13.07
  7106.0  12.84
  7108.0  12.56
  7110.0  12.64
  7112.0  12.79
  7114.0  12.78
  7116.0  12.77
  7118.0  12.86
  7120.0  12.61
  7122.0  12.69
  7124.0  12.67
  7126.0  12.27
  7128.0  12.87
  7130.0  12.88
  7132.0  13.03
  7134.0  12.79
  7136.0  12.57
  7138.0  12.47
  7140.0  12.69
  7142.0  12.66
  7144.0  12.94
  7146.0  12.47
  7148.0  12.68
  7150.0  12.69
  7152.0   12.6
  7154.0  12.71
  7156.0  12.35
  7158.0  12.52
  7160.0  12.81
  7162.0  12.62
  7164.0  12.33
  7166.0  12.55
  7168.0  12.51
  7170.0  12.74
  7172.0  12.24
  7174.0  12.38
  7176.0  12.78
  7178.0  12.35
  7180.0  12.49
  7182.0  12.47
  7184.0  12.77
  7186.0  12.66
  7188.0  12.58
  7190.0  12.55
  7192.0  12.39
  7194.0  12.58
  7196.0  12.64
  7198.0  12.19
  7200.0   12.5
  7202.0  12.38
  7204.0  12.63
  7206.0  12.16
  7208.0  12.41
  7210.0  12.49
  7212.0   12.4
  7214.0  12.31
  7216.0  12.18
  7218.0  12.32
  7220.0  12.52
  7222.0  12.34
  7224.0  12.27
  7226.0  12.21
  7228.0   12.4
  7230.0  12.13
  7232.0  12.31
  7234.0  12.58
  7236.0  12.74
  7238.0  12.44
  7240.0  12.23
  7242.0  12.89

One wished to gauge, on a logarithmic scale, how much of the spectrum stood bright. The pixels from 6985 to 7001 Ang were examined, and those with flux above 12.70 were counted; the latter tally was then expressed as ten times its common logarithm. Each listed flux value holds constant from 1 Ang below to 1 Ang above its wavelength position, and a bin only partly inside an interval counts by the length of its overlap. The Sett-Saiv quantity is 9.0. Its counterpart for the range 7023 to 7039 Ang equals 9.0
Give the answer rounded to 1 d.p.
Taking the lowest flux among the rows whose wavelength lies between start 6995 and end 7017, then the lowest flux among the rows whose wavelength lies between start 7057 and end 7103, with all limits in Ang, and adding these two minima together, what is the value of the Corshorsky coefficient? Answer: 25.1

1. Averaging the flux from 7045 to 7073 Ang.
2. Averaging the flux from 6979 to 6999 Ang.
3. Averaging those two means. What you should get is 13.06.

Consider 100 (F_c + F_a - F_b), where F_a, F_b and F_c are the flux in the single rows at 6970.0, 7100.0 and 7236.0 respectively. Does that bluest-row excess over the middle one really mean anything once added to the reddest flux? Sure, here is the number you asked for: 1274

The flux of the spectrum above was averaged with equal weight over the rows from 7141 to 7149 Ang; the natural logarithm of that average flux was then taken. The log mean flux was 2.54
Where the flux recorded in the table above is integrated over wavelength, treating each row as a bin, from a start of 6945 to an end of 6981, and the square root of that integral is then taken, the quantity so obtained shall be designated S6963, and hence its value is 21.7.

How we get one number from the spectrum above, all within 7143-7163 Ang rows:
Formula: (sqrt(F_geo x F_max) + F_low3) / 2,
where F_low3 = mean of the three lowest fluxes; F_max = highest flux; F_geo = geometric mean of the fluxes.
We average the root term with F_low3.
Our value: 12.6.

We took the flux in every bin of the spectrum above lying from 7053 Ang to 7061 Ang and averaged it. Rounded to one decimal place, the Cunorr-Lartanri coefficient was 12.8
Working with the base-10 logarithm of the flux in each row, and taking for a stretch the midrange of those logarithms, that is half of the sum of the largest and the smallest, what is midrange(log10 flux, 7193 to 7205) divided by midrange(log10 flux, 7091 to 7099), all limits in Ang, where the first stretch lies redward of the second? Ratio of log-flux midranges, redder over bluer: 0.986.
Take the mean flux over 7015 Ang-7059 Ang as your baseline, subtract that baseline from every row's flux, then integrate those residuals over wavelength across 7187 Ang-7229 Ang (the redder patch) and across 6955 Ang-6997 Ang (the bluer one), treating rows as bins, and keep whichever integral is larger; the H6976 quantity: 7.5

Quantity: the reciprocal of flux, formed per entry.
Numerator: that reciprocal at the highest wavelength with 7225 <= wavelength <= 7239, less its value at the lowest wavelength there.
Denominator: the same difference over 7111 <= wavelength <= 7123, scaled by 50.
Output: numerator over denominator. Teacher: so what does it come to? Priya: -0.049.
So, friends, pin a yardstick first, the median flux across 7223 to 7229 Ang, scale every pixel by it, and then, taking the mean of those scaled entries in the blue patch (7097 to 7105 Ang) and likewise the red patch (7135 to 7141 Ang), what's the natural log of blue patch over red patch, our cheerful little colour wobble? 0.023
